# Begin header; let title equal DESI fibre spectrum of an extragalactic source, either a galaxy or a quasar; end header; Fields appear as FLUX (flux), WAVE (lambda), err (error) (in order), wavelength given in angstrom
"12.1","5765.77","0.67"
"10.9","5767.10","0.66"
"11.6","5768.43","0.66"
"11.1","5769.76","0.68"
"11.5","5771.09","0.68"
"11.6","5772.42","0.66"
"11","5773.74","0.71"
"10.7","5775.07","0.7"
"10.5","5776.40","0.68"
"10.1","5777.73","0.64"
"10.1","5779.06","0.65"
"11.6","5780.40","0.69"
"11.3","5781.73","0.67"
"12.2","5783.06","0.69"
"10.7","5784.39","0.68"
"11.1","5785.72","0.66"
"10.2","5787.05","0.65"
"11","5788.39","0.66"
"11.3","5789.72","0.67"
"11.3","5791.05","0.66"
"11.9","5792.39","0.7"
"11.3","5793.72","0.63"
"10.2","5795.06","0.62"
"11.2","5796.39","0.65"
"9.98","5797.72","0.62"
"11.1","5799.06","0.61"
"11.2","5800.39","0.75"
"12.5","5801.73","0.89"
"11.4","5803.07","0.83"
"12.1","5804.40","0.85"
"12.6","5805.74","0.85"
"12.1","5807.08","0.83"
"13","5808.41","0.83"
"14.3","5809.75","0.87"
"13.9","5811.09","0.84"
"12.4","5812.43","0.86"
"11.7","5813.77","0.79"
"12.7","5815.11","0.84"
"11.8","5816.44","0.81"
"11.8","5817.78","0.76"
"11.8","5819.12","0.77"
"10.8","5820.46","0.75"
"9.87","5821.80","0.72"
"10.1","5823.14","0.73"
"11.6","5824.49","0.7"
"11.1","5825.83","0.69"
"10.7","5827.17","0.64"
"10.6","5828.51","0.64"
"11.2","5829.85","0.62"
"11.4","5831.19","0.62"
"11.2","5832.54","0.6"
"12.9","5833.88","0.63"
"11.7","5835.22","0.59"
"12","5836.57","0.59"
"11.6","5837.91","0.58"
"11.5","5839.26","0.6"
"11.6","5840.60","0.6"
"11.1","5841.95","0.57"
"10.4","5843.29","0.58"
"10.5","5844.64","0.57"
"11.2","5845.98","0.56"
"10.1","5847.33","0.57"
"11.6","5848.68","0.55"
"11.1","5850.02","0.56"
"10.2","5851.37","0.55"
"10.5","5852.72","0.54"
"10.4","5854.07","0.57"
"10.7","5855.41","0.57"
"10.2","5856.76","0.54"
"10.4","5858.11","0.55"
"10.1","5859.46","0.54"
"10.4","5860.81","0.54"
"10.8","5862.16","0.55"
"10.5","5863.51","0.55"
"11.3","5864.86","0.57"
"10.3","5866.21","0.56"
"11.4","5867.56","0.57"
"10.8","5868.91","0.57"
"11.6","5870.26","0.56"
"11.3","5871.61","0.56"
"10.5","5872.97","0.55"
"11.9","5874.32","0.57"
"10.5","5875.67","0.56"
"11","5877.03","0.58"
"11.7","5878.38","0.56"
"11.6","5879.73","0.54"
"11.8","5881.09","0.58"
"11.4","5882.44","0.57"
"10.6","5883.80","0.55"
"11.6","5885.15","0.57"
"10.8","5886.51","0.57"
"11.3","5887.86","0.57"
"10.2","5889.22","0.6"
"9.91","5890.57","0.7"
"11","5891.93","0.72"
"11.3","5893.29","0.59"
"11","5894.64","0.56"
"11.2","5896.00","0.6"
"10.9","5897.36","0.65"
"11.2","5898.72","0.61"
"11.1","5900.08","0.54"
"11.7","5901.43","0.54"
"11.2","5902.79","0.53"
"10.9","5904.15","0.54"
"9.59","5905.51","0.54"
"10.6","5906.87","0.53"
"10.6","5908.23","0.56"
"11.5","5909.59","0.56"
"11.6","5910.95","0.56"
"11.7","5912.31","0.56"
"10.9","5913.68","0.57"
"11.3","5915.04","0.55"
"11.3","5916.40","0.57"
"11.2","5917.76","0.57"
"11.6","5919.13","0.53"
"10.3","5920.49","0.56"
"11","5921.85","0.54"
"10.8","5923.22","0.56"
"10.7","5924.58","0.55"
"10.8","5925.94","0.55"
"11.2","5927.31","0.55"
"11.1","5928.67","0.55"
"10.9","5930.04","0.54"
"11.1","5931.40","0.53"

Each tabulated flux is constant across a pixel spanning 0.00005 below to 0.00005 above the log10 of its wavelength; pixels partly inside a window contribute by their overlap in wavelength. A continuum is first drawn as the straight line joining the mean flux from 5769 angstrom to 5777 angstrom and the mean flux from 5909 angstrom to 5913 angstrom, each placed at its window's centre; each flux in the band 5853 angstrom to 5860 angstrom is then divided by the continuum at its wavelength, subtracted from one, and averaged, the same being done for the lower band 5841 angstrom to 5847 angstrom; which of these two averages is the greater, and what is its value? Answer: 0.09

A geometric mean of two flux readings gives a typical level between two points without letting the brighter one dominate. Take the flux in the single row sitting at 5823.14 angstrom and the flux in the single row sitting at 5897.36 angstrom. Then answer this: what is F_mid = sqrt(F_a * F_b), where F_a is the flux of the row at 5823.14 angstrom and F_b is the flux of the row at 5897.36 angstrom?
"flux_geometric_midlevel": 10.5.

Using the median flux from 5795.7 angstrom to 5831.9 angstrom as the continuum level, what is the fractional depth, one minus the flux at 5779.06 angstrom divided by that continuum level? 0.13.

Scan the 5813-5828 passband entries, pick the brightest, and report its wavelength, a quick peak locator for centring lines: 5815.11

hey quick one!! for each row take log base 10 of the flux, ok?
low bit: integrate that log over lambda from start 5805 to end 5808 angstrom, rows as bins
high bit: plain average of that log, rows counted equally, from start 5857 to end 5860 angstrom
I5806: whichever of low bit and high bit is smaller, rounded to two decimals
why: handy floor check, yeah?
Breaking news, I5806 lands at 1.01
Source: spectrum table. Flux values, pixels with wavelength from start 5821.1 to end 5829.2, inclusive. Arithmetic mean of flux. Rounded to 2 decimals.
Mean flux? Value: 10.66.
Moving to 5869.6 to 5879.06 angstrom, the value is 11.21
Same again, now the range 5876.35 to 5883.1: 11.50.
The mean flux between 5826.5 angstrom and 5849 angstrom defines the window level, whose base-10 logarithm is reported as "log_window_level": 1.05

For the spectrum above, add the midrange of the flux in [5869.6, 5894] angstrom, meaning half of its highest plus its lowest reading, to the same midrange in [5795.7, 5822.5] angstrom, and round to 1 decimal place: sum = 23.0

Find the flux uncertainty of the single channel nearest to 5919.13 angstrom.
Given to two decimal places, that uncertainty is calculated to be 0.53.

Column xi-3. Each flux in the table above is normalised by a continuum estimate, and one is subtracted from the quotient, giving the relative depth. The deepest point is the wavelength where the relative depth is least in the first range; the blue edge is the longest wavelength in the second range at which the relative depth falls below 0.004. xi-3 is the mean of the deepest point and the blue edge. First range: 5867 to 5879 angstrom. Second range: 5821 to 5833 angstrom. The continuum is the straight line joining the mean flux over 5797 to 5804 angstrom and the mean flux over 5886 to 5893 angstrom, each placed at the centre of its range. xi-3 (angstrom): 5850.7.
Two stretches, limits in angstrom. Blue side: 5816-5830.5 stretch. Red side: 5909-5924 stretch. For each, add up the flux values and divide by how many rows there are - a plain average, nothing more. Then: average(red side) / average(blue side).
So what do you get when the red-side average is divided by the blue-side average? 1.02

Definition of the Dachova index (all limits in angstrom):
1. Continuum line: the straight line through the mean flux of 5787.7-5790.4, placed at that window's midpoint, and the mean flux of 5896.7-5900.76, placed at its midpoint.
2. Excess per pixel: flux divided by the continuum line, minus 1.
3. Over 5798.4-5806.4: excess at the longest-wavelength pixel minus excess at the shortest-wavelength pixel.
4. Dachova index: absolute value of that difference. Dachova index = 0.14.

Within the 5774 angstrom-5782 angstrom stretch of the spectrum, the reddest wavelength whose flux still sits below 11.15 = 5779.06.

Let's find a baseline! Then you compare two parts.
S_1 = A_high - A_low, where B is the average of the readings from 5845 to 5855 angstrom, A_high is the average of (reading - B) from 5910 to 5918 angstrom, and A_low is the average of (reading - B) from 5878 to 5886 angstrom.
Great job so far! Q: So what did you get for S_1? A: -0.1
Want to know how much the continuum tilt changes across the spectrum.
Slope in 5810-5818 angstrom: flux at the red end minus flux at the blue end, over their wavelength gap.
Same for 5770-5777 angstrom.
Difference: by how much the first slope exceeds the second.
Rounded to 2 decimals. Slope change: -0.13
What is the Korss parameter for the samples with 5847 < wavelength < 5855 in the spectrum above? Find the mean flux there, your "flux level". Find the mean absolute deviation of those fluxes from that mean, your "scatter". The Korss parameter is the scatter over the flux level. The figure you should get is 0.044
